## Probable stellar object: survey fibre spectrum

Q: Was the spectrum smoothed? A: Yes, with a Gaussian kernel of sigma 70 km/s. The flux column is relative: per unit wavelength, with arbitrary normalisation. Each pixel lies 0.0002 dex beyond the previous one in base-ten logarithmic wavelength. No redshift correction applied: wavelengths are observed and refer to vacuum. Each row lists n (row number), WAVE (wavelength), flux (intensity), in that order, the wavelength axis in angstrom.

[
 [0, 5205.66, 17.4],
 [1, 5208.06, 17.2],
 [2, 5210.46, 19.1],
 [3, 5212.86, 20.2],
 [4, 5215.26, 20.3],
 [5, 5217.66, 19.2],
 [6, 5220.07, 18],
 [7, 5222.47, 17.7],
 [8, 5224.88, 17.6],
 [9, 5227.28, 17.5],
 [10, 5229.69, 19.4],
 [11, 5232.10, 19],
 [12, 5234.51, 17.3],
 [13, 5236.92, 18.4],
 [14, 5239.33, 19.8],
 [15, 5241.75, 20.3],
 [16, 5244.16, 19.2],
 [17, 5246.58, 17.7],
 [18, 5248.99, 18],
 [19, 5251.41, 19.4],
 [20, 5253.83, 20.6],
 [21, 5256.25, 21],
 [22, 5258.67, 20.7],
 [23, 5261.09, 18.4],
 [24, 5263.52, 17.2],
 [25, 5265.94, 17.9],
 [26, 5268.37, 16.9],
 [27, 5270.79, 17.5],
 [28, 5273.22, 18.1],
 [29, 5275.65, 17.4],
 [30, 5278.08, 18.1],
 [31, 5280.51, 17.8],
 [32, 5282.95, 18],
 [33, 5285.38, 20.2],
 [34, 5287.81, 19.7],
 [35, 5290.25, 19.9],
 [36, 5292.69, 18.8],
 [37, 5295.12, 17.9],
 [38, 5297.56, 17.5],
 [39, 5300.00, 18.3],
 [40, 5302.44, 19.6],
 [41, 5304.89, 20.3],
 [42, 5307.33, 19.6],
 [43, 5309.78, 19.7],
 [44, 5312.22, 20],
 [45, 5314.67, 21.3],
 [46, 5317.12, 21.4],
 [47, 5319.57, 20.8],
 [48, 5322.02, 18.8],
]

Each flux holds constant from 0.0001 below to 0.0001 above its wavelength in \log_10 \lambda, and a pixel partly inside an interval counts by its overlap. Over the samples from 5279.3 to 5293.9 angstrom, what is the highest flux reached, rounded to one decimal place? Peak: 20.2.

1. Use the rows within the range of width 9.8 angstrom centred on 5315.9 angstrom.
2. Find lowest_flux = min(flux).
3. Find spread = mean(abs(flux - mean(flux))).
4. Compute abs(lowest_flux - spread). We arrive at 19.5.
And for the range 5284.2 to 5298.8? 16.6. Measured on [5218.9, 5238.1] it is 16.7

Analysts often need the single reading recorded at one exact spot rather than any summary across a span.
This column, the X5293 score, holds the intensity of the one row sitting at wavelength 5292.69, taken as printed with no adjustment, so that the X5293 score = 18.8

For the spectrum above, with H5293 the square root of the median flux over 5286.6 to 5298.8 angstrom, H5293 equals 4.34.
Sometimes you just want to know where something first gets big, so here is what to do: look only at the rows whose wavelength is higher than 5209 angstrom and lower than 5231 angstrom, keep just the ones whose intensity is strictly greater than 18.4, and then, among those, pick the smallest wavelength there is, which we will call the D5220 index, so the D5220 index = 5210.46 angstrom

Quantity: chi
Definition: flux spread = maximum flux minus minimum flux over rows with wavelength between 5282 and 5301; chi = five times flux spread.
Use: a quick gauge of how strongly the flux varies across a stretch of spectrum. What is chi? 13.5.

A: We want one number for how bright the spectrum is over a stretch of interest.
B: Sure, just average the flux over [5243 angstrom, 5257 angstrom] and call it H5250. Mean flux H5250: 19.3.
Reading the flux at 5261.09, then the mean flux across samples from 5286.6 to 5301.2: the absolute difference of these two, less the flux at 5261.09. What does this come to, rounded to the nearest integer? -18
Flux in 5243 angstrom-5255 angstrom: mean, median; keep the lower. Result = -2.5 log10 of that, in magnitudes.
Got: -3.20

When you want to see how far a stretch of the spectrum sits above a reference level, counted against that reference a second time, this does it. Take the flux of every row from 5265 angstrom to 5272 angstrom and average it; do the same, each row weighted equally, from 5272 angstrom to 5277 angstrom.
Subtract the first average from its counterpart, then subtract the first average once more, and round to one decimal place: -17.1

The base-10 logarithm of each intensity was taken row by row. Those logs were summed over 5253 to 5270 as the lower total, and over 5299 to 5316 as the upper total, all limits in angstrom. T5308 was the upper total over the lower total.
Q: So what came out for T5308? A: 1.02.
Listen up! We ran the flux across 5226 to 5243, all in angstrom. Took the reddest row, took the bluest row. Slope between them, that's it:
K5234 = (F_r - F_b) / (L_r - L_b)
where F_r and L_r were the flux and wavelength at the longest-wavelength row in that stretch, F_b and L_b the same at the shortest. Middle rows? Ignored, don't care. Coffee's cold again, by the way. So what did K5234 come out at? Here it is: 0.19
